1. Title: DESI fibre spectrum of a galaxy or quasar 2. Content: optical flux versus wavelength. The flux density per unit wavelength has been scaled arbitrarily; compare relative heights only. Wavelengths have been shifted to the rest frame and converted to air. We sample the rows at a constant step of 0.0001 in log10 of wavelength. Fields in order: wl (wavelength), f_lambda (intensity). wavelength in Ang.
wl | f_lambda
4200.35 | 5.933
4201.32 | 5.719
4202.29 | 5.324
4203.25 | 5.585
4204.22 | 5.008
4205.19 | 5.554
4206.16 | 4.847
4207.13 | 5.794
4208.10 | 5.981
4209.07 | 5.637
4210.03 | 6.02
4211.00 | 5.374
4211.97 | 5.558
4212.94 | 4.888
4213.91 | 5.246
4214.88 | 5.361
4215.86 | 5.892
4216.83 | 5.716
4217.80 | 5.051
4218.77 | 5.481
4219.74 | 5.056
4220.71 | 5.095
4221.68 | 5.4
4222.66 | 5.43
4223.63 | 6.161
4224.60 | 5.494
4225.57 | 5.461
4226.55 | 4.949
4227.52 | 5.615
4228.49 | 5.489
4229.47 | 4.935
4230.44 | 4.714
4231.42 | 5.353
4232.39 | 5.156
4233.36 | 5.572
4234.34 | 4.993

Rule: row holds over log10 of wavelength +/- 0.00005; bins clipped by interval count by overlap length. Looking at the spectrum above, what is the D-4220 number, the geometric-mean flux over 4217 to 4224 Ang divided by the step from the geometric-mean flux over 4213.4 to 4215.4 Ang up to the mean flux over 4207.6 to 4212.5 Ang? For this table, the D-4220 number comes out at 13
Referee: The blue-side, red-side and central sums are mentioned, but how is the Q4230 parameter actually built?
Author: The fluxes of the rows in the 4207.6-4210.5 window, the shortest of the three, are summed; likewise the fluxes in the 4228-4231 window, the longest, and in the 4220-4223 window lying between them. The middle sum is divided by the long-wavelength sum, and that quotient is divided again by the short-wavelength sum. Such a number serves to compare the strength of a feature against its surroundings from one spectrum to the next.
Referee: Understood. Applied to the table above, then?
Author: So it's 0.060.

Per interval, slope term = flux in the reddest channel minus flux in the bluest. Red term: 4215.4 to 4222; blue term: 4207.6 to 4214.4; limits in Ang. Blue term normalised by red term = 1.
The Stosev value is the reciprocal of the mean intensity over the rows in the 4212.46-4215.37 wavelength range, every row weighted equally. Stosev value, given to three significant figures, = 0.194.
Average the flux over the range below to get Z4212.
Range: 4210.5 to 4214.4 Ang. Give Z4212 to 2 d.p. 5.27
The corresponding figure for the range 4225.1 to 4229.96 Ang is 5.29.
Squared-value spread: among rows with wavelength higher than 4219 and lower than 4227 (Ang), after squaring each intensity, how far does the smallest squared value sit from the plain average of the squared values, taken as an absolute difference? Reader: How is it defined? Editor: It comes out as 4.6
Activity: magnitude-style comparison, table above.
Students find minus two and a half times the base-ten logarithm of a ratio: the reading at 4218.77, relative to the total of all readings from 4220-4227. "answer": 2.1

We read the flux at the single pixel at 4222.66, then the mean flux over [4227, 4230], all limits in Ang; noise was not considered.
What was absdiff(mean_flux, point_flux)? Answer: 0.1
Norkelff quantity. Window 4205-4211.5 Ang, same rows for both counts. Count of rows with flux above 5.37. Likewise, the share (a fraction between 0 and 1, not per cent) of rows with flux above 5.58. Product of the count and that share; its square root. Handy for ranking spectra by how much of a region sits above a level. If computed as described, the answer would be 1.9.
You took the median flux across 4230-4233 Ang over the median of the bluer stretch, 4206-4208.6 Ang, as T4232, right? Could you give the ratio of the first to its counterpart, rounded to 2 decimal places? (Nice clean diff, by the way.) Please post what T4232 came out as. 0.89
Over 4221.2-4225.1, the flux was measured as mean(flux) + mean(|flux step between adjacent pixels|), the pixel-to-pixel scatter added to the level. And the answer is 6.10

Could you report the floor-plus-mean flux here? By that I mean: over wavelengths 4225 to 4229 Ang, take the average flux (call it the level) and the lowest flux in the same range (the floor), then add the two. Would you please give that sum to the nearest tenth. 10.3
